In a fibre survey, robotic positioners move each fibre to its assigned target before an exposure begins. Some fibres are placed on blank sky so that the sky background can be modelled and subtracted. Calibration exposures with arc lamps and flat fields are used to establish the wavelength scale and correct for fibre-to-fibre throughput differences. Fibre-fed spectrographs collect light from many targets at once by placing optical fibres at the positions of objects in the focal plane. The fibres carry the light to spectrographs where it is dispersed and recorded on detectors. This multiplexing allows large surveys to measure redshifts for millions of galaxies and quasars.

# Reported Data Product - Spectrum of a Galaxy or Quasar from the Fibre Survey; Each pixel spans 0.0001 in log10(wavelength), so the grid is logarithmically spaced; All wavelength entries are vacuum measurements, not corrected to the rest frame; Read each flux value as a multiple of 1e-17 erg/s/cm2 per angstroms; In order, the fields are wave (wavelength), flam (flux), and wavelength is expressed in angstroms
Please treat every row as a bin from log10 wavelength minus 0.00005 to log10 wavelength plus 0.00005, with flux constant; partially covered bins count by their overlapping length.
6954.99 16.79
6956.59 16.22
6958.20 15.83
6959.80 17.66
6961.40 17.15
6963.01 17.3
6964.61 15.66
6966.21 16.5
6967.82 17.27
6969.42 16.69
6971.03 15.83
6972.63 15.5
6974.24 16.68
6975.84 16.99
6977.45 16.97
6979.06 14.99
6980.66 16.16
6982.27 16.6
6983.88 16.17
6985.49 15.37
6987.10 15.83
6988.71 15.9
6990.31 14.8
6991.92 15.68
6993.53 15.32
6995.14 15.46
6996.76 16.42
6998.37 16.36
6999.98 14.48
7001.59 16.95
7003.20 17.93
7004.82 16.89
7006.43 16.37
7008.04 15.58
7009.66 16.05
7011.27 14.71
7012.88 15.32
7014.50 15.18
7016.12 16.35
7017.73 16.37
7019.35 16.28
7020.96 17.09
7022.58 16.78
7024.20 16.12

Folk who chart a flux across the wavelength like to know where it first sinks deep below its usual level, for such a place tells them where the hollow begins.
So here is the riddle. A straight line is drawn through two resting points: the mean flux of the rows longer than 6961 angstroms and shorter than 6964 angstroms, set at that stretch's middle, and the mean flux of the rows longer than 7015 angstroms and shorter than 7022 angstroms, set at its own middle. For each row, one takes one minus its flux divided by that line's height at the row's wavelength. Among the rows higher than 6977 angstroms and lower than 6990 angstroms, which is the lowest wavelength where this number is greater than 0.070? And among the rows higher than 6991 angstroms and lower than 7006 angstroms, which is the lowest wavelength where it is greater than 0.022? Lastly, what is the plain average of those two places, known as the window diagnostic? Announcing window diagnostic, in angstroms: 6985.5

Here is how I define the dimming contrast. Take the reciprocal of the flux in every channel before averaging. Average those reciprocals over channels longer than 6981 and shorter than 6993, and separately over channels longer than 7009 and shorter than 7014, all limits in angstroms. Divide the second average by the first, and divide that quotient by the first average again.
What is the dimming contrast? 16.2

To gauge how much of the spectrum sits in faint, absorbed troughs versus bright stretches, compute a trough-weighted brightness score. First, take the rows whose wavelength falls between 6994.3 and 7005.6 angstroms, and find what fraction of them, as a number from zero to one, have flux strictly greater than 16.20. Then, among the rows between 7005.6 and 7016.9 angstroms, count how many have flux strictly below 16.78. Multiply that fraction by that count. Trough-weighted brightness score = 5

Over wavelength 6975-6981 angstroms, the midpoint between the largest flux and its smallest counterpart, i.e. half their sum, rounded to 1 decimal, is 16.0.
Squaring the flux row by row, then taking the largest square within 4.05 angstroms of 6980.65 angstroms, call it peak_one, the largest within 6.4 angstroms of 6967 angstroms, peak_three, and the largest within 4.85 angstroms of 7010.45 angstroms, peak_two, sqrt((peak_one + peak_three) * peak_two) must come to 397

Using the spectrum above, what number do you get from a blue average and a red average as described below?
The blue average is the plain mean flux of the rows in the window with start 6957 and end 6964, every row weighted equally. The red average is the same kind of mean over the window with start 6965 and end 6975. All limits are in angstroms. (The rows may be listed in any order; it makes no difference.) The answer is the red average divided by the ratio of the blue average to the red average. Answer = 15.9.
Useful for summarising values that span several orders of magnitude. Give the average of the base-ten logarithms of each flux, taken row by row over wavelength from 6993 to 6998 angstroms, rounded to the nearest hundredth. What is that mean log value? 1.20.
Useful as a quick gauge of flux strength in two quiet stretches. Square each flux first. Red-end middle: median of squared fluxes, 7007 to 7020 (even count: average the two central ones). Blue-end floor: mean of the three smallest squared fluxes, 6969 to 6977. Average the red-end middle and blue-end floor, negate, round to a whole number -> -253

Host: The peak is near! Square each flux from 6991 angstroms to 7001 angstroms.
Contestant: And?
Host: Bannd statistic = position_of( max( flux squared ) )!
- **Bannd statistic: 6996.76 angstroms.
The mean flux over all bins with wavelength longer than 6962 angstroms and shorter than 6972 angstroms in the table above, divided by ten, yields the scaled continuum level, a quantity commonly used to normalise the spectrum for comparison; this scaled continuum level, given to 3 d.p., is 1.654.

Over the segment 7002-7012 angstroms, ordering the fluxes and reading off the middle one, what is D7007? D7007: 16.21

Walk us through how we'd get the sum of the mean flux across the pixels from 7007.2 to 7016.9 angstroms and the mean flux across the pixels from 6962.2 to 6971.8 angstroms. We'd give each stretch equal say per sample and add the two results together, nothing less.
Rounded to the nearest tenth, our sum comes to 32.1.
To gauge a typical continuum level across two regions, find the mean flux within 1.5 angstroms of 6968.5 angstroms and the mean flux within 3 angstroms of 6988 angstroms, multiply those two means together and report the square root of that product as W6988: 16.2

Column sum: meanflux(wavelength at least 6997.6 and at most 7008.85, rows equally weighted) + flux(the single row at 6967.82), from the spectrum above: 33.6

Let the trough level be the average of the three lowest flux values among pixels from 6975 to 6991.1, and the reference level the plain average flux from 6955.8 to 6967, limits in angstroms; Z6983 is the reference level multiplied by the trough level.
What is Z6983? 250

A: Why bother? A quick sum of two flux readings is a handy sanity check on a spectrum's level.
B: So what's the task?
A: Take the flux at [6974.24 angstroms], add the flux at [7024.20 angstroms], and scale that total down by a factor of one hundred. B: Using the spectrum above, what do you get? 0.328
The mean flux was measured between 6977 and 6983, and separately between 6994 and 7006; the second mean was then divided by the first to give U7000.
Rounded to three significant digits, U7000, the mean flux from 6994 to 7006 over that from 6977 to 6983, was 1.01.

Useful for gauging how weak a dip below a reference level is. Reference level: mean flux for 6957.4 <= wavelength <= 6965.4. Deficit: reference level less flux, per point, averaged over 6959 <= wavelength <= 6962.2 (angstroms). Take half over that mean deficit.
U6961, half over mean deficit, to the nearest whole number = -1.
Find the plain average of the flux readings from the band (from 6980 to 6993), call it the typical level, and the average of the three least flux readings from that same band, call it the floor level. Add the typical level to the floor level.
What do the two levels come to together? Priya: 31.1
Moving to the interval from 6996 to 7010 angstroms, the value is 31.7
